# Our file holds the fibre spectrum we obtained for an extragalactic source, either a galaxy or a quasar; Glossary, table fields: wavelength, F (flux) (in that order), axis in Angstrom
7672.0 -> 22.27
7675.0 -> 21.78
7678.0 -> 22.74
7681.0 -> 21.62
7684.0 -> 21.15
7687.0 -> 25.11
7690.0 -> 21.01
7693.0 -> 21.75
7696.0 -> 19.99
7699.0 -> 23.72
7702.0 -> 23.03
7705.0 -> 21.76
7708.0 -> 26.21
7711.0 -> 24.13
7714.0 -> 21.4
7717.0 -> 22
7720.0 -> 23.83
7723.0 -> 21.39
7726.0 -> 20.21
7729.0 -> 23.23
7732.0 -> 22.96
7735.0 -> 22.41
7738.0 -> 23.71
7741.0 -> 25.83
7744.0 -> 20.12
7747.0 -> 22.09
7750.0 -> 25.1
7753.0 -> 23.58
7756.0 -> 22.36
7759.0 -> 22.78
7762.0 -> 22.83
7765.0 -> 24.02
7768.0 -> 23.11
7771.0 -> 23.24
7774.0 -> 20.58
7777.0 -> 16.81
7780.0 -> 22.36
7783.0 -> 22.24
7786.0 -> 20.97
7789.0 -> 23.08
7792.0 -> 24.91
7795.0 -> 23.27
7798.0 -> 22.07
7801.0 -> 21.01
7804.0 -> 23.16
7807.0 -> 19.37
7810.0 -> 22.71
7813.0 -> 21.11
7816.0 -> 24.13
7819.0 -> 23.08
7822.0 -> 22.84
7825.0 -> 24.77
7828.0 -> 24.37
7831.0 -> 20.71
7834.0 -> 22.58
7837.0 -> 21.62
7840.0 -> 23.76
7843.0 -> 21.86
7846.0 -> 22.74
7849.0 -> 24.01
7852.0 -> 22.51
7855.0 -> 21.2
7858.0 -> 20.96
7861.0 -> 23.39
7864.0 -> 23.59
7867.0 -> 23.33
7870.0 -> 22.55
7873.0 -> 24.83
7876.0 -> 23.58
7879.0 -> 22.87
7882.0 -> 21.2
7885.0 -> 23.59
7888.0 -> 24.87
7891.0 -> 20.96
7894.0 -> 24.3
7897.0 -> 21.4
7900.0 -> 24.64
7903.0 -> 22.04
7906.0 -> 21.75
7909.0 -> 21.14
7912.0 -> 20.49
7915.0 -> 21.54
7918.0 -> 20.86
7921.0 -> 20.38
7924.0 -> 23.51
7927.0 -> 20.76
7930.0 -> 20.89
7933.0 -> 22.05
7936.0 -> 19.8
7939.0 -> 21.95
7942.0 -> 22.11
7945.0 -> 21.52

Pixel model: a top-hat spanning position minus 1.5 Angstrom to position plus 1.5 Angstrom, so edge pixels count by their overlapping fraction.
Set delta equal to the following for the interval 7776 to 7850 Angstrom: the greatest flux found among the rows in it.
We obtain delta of 24.91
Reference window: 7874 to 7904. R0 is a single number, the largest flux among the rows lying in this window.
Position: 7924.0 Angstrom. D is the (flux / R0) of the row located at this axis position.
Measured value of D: 0.945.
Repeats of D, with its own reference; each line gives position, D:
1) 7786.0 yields 0.843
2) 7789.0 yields 0.928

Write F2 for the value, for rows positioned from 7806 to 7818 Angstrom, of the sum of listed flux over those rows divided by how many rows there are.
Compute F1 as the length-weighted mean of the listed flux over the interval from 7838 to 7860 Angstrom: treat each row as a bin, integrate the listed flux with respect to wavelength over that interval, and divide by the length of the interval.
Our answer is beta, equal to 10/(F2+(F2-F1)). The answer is 0.47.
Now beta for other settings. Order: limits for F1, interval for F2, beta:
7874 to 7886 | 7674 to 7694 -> 0.47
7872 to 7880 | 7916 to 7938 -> 0.54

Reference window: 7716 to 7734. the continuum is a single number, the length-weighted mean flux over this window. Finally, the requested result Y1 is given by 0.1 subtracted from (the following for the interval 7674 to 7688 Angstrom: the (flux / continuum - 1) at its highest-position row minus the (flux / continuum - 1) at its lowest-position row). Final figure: 0.049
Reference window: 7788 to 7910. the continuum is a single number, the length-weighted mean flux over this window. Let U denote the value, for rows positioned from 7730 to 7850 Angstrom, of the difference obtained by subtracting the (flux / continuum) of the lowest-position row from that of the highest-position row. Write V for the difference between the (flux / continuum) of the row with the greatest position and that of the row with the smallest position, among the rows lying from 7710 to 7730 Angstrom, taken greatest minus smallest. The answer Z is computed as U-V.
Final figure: 0.1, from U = 0.05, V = -0.04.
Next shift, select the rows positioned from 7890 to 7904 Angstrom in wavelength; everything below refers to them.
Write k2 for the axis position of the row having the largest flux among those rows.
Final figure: 7900.0 Angstrom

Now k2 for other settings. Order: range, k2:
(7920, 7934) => 7924.0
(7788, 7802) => 7792.0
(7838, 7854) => 7849.0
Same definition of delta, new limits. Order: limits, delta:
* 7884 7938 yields 24.87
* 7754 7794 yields 24.91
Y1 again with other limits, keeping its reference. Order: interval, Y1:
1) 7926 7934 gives -0.042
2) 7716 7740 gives -0.023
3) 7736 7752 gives -0.038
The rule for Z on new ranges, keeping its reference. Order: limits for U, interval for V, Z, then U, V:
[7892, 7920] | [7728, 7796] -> -0.2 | -0.15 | 0.00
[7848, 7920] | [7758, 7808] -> 0.0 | -0.14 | -0.15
